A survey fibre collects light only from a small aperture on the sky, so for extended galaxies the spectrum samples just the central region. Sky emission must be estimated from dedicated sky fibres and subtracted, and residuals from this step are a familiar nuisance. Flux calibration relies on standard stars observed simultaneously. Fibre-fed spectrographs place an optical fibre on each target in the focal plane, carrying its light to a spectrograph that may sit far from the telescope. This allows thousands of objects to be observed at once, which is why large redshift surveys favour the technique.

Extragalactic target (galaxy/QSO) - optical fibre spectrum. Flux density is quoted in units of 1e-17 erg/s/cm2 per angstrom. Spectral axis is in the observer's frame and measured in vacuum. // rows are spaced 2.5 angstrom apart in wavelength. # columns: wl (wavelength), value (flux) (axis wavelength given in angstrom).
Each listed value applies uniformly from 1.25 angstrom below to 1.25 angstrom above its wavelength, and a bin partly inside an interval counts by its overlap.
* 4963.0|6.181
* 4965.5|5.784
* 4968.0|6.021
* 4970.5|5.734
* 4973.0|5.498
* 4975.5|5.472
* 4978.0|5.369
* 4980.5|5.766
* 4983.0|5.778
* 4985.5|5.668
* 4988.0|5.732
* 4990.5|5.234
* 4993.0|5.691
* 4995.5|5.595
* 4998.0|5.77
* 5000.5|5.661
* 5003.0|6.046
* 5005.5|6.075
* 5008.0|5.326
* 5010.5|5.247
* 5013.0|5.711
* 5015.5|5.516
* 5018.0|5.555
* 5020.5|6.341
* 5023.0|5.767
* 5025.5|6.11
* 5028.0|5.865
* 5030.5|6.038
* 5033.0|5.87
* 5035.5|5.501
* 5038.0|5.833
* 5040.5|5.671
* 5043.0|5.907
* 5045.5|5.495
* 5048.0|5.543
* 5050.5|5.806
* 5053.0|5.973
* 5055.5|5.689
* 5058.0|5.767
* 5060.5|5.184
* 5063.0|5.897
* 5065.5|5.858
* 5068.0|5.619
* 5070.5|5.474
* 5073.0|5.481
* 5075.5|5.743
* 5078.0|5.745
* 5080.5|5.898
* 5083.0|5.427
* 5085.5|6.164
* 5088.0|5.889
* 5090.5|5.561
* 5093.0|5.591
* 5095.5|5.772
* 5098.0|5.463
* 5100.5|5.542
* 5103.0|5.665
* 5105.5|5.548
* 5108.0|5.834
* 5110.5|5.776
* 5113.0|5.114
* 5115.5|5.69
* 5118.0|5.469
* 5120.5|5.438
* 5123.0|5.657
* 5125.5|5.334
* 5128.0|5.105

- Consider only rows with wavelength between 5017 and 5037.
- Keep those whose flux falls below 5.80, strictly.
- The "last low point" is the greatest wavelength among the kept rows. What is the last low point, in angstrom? 5035.5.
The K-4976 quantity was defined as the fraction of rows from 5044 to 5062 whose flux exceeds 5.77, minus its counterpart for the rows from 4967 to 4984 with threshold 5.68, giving -0.29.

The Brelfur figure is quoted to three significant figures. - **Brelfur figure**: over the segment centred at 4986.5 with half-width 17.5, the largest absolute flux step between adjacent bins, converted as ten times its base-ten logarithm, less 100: -103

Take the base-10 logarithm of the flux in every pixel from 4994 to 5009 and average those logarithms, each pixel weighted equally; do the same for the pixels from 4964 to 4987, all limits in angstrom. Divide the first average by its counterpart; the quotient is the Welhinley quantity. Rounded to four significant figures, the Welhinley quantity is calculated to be 1.007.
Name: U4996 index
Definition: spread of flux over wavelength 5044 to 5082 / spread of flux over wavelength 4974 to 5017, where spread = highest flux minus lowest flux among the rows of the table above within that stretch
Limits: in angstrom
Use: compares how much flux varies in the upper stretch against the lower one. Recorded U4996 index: 0.94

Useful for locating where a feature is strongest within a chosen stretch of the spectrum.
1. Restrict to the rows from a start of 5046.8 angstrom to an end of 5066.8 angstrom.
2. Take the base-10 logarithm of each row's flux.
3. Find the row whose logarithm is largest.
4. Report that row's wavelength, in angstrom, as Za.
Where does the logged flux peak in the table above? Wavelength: 5053.0 angstrom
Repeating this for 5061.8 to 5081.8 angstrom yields 5080.5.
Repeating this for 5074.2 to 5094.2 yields 5085.5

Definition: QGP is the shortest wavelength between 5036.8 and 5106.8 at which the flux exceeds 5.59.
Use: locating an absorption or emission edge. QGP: 5038.0 angstrom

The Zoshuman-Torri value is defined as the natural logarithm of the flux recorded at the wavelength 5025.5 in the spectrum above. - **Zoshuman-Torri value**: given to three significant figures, 1.81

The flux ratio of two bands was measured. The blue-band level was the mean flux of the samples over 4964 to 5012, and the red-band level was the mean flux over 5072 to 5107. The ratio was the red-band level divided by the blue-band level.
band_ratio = 1.00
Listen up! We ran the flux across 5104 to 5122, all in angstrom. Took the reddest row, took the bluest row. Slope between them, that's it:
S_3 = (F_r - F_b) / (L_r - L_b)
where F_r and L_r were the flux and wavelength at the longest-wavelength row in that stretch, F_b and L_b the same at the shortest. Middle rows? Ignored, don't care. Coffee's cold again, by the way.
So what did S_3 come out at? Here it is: -0.0073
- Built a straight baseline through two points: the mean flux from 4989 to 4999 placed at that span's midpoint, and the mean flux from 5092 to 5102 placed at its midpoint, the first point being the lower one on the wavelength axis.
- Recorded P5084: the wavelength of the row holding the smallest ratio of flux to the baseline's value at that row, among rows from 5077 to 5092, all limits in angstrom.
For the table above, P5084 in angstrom 5083.0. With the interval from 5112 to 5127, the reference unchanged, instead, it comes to 5113.0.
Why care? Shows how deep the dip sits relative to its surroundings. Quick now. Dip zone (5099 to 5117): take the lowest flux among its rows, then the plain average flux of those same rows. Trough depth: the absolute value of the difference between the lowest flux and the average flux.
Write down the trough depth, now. 0.48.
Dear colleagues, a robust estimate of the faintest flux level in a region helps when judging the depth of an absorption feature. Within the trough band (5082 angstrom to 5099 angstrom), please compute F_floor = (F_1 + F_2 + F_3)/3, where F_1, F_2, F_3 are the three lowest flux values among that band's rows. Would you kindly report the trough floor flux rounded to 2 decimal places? 5.48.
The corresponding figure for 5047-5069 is 5.45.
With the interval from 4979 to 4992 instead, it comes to 5.54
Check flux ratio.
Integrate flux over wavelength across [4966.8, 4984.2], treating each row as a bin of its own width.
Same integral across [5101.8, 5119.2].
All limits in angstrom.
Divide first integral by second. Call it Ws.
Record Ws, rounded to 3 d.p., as 1.014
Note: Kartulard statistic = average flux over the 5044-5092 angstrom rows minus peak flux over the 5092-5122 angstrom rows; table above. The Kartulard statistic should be -0.14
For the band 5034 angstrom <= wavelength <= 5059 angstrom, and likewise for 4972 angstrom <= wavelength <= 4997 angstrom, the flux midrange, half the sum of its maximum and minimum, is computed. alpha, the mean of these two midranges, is 5.62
